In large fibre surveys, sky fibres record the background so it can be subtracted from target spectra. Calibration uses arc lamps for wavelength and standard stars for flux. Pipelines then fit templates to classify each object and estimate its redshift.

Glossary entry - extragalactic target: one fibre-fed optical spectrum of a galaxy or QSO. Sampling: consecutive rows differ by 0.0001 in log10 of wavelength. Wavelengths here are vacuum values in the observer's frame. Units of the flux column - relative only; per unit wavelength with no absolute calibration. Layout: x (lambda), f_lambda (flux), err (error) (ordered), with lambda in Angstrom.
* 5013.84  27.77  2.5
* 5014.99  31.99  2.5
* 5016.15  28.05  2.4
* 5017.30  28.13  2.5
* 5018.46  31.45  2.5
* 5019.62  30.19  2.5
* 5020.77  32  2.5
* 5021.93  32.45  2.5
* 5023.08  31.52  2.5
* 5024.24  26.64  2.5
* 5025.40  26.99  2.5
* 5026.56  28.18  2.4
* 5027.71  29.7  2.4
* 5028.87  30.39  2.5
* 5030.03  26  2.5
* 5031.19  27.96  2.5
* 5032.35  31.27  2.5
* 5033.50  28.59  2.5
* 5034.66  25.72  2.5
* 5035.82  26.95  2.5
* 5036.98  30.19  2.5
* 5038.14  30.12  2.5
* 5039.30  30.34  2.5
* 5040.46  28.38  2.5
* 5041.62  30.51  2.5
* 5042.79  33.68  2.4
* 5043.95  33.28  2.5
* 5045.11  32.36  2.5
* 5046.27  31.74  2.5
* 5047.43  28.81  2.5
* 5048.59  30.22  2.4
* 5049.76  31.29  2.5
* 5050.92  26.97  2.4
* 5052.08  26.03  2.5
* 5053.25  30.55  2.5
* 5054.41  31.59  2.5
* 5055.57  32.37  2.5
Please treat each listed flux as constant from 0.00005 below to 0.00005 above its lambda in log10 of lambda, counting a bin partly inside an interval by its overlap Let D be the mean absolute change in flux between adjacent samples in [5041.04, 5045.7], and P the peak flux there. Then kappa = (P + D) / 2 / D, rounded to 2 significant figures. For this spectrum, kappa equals 12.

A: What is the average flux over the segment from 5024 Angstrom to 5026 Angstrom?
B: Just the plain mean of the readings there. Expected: 26.8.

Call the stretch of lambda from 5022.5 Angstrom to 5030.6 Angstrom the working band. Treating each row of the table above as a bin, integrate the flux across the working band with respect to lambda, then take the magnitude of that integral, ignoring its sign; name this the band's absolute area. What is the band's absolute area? 231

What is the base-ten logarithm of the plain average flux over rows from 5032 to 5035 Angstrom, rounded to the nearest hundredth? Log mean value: 1.46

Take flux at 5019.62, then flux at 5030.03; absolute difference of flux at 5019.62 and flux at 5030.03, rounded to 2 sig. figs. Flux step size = 4.2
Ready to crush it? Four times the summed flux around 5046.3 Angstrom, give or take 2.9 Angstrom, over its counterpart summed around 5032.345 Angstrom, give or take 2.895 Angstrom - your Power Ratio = 4.5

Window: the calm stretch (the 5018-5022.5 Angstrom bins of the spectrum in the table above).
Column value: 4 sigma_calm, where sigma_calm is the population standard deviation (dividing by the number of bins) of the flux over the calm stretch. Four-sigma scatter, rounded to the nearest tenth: 3.4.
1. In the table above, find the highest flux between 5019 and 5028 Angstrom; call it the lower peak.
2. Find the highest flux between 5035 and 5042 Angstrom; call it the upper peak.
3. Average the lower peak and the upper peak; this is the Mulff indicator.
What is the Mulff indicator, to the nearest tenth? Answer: 31.5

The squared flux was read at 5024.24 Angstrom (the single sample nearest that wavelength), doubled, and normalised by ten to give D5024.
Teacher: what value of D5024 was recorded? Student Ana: 142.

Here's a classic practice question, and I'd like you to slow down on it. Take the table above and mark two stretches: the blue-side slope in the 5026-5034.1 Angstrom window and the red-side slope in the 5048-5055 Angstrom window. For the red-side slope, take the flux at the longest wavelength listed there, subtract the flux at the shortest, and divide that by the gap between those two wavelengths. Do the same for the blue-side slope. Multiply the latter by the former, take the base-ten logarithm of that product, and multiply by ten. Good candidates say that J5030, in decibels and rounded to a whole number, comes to -19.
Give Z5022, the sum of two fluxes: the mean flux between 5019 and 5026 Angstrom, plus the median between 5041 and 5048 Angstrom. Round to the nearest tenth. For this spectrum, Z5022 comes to 62.0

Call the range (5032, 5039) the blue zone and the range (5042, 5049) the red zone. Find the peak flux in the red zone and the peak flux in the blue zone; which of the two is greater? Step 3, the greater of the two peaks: 33.7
